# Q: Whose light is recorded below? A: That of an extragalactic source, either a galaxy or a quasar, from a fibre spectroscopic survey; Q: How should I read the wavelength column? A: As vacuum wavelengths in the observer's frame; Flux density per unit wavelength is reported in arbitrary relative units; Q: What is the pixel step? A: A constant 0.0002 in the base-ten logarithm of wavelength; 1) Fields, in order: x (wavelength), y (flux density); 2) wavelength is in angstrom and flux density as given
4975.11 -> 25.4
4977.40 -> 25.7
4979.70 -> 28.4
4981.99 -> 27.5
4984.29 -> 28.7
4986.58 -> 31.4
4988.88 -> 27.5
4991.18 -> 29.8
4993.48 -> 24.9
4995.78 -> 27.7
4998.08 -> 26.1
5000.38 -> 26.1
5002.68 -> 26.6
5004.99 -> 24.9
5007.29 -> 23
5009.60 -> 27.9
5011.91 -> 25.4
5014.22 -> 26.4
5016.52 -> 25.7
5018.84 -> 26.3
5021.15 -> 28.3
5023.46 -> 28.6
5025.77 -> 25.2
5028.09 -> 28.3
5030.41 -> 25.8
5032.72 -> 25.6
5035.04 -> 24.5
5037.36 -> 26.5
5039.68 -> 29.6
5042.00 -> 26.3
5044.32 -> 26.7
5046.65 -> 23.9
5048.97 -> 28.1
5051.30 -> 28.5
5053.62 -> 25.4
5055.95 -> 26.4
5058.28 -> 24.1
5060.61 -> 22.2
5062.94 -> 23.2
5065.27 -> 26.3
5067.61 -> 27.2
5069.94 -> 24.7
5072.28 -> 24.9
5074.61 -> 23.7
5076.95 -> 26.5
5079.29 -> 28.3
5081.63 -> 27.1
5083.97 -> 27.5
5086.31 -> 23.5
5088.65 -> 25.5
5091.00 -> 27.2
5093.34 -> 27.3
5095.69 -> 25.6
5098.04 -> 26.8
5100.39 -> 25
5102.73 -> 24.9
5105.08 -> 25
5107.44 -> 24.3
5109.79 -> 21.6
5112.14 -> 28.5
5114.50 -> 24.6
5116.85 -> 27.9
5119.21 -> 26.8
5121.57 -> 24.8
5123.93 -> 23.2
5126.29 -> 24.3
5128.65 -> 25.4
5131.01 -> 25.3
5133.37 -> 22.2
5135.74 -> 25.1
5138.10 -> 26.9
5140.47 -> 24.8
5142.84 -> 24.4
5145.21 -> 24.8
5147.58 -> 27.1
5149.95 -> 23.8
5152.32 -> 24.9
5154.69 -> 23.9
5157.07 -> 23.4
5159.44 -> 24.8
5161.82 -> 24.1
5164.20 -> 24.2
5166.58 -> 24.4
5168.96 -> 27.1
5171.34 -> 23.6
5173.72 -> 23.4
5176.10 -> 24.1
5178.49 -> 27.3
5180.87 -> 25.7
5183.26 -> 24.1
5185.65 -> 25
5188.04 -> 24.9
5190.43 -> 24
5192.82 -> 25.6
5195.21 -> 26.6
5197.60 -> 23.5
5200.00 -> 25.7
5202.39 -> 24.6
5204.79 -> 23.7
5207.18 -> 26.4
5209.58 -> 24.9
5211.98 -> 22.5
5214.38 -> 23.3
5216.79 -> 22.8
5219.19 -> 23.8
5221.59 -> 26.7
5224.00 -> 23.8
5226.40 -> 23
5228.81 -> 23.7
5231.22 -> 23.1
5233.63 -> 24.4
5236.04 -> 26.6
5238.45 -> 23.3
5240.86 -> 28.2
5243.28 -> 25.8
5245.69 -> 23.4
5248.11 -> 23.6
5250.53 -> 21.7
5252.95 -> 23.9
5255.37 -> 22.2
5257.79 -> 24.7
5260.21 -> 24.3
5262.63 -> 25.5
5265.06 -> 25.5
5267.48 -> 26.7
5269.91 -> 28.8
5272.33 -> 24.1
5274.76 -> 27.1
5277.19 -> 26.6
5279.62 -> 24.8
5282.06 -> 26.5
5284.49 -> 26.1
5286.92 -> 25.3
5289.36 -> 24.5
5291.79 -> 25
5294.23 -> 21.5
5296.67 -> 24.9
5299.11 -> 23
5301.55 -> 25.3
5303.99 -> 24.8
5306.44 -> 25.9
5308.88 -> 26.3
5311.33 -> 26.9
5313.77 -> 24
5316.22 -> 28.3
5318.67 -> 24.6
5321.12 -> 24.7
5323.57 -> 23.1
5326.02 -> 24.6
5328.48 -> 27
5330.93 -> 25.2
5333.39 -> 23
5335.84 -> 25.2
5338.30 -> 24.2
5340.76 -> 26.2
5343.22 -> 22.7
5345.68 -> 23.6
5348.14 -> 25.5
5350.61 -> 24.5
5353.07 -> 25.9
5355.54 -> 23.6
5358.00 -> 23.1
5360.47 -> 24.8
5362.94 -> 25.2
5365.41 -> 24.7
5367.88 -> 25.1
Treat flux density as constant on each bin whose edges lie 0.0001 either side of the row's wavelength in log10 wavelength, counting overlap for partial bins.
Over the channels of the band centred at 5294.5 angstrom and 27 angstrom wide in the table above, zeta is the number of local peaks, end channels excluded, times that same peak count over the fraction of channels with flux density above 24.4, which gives 11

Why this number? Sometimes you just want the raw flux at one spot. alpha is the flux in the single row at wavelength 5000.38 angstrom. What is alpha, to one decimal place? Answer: 26.1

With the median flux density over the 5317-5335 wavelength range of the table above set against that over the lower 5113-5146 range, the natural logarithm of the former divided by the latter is -0.01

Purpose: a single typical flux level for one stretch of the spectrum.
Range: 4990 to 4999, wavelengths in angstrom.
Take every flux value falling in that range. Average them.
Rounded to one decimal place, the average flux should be 27.1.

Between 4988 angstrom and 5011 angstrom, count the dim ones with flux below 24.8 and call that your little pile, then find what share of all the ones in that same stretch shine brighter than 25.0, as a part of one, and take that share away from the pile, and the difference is 0.3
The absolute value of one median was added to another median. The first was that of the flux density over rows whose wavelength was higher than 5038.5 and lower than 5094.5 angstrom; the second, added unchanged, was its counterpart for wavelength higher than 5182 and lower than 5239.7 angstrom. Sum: 50.4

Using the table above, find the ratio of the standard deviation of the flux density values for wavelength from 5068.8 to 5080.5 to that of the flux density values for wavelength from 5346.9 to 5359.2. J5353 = 1.5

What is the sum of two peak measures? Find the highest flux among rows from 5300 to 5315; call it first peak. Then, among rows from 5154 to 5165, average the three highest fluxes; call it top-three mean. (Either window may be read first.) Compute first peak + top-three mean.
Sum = 51.3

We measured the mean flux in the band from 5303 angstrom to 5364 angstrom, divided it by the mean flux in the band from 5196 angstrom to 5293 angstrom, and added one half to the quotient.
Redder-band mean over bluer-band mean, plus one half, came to 1.51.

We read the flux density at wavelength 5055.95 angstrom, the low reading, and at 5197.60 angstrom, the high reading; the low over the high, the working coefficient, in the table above 1.12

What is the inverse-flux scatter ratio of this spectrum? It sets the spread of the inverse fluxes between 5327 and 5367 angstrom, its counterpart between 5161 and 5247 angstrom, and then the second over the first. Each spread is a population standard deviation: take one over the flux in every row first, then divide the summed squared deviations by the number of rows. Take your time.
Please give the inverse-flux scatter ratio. 1.16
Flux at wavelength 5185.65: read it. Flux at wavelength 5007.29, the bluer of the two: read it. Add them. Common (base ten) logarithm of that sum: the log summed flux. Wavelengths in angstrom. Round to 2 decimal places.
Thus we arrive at 1.68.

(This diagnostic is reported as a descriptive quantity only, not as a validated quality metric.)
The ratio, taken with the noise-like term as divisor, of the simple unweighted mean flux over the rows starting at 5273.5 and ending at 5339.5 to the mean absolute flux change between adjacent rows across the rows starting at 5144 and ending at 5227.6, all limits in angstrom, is 16.6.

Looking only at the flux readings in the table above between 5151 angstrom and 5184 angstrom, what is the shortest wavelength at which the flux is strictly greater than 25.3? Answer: 5168.96 angstrom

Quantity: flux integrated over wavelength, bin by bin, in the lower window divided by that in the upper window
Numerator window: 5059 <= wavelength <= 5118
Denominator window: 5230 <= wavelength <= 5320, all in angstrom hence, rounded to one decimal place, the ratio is 0.7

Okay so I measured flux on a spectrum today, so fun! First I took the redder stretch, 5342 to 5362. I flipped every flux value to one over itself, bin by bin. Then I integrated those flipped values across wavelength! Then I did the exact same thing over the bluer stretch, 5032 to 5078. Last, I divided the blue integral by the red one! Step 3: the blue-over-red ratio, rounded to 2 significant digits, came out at 2.2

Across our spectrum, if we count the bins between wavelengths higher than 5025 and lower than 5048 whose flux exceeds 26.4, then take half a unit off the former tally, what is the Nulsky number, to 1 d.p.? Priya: 3.5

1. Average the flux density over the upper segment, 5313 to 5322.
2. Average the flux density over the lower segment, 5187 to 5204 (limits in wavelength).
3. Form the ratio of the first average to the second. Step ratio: 1.02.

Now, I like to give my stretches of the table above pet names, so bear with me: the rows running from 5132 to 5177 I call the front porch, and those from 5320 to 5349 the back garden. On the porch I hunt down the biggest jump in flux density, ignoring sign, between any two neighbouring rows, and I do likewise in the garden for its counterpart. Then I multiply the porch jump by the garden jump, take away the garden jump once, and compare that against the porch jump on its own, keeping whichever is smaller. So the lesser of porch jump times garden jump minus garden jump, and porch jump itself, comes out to 3.50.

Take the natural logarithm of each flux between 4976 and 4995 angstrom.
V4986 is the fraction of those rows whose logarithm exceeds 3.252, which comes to 0.75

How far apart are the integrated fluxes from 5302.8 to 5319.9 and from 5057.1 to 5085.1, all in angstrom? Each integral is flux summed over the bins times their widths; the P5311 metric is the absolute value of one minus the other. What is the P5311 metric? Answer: 272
